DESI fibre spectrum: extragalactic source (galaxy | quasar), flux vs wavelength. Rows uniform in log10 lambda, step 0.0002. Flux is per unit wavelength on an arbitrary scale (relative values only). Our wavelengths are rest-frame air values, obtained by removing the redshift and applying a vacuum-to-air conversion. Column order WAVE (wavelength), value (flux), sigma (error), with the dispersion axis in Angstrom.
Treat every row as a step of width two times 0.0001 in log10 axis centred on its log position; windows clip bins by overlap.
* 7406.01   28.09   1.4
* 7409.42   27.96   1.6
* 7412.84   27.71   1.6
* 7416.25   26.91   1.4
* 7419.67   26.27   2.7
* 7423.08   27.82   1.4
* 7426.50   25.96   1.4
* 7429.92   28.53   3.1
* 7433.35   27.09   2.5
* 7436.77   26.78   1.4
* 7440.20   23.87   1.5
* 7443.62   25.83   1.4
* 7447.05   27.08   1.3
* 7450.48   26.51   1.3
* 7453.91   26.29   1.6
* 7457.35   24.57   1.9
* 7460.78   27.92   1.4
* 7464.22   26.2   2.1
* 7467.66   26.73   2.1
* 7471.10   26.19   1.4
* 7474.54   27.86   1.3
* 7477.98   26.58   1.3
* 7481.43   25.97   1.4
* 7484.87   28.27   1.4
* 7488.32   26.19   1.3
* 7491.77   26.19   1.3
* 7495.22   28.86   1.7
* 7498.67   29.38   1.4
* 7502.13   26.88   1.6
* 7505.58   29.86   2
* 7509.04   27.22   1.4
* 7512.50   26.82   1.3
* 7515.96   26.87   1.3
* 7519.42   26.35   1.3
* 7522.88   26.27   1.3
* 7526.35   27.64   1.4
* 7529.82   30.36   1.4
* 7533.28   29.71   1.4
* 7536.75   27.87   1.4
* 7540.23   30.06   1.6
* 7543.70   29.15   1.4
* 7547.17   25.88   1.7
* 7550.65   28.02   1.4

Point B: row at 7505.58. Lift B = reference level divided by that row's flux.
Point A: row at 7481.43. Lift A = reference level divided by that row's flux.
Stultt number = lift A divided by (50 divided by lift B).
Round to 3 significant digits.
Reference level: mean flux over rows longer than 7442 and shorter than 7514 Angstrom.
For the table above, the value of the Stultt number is 0.0188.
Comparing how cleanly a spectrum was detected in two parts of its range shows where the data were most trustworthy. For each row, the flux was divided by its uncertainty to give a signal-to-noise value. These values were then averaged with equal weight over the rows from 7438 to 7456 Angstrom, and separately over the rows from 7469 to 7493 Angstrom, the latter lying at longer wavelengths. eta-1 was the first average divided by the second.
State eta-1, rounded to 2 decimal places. 0.92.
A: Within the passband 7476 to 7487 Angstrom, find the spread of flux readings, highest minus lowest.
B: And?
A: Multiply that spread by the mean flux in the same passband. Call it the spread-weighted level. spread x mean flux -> 62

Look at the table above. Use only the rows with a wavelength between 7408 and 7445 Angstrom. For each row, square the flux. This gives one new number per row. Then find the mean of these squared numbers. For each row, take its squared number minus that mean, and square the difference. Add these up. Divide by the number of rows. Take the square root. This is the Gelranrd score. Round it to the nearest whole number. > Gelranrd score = 65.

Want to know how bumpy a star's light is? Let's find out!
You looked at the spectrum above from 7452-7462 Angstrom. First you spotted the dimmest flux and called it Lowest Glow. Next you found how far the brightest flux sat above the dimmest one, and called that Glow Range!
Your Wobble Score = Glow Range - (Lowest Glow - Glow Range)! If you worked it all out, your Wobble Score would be -18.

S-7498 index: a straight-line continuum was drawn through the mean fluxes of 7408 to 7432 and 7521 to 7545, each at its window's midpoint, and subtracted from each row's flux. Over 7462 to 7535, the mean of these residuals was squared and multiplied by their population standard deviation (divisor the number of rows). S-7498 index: 0.9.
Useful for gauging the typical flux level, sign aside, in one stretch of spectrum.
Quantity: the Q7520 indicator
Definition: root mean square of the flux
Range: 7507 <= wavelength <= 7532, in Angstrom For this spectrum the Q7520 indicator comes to 27.4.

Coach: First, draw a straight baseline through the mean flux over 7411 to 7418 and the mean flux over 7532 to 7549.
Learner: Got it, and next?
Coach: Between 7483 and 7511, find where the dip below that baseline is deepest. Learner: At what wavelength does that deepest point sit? 7491.77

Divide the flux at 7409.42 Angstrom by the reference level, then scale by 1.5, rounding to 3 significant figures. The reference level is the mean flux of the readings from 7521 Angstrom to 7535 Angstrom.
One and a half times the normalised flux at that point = 1.47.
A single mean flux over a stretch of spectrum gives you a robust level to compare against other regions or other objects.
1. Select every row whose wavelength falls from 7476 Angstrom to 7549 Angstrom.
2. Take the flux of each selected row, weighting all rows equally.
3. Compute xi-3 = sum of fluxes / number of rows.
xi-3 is 27.7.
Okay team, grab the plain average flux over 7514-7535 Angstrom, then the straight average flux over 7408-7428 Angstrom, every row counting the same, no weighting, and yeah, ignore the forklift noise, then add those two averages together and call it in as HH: 55.0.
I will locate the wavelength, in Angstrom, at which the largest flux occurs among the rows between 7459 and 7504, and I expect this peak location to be 7498.67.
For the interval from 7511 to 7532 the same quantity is 7529.82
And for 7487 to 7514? 7505.58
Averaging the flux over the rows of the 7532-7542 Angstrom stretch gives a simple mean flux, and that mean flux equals 29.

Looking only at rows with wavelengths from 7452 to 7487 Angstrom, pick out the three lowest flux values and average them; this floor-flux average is 25.6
